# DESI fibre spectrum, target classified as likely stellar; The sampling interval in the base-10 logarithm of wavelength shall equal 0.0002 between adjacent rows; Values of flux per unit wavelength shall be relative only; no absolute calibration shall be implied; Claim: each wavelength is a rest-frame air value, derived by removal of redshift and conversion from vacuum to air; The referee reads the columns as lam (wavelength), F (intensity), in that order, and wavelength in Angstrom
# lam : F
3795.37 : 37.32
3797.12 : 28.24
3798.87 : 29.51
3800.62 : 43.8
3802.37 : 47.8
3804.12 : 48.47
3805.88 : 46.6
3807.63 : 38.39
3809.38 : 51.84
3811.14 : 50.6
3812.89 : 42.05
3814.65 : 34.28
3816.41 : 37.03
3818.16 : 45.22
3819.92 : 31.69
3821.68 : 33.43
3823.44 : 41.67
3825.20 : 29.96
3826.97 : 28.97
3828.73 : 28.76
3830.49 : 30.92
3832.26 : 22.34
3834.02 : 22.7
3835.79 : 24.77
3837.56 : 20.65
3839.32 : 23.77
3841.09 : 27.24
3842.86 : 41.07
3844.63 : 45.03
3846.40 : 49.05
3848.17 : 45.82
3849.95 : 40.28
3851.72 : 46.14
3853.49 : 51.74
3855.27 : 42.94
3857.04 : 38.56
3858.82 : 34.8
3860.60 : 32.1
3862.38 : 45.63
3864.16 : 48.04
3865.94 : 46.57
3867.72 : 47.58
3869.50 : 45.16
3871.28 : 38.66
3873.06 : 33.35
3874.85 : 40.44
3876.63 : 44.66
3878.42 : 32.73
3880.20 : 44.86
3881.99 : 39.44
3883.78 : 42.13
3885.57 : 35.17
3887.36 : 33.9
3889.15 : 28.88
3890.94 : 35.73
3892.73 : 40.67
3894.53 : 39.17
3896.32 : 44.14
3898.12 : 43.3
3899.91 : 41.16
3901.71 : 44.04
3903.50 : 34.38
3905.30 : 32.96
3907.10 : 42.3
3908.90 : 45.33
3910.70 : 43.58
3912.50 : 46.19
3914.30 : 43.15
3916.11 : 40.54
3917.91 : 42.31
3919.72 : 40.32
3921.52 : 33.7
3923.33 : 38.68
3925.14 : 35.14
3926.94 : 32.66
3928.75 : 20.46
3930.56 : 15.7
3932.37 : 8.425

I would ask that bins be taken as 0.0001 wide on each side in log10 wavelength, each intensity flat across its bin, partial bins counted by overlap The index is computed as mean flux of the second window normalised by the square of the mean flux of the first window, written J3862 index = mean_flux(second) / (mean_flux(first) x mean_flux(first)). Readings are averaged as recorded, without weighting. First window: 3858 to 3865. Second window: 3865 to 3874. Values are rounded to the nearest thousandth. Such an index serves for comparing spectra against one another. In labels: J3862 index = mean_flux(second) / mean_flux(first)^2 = 0.026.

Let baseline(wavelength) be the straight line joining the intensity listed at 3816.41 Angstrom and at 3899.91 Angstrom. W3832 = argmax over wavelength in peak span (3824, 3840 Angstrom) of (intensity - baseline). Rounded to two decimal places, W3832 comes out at 3830.49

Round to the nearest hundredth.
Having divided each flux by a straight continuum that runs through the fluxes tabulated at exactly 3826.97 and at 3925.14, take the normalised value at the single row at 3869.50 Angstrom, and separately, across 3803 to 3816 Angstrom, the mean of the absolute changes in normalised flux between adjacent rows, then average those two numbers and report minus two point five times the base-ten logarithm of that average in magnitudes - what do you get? 0.19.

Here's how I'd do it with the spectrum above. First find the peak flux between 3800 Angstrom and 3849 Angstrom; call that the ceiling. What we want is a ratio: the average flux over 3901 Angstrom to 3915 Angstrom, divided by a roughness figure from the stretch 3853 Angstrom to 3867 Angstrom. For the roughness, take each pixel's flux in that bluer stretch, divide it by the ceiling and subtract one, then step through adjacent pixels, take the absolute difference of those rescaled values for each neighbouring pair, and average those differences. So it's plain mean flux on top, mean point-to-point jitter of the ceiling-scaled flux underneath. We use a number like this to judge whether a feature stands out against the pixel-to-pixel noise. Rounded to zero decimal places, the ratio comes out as 406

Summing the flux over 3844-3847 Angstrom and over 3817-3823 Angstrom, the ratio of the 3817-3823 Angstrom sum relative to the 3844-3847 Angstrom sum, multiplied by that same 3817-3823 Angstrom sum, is 129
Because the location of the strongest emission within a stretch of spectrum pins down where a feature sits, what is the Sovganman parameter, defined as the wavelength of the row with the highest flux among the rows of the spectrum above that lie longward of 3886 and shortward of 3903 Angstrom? 3896.32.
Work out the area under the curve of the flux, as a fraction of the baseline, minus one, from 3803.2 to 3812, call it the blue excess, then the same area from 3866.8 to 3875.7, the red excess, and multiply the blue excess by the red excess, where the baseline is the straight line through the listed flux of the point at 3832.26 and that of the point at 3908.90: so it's 35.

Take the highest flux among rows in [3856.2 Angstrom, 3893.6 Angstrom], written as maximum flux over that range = 48.04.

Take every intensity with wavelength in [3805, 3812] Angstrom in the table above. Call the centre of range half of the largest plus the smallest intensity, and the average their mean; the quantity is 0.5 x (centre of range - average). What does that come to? -0.9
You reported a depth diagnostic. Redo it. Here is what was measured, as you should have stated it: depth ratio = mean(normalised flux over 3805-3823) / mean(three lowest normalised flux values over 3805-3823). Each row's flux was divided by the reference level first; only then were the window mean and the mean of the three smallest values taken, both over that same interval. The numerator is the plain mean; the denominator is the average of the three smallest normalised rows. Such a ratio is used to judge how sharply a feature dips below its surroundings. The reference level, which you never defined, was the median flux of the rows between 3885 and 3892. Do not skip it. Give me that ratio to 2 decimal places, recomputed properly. 1.24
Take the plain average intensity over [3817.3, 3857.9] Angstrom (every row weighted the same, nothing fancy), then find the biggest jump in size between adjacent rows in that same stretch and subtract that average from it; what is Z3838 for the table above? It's -22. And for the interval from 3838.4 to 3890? -26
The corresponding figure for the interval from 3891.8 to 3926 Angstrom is -31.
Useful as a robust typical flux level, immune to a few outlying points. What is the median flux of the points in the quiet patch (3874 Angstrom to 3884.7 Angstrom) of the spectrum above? 41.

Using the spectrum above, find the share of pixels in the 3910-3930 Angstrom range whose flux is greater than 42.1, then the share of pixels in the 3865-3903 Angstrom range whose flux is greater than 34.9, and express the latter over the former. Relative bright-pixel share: 2.23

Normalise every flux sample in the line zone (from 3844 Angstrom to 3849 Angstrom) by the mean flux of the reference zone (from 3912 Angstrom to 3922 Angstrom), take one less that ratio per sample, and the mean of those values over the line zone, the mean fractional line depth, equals -0.14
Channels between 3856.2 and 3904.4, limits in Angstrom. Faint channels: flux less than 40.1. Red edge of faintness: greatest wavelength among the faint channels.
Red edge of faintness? 3903.50 Angstrom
